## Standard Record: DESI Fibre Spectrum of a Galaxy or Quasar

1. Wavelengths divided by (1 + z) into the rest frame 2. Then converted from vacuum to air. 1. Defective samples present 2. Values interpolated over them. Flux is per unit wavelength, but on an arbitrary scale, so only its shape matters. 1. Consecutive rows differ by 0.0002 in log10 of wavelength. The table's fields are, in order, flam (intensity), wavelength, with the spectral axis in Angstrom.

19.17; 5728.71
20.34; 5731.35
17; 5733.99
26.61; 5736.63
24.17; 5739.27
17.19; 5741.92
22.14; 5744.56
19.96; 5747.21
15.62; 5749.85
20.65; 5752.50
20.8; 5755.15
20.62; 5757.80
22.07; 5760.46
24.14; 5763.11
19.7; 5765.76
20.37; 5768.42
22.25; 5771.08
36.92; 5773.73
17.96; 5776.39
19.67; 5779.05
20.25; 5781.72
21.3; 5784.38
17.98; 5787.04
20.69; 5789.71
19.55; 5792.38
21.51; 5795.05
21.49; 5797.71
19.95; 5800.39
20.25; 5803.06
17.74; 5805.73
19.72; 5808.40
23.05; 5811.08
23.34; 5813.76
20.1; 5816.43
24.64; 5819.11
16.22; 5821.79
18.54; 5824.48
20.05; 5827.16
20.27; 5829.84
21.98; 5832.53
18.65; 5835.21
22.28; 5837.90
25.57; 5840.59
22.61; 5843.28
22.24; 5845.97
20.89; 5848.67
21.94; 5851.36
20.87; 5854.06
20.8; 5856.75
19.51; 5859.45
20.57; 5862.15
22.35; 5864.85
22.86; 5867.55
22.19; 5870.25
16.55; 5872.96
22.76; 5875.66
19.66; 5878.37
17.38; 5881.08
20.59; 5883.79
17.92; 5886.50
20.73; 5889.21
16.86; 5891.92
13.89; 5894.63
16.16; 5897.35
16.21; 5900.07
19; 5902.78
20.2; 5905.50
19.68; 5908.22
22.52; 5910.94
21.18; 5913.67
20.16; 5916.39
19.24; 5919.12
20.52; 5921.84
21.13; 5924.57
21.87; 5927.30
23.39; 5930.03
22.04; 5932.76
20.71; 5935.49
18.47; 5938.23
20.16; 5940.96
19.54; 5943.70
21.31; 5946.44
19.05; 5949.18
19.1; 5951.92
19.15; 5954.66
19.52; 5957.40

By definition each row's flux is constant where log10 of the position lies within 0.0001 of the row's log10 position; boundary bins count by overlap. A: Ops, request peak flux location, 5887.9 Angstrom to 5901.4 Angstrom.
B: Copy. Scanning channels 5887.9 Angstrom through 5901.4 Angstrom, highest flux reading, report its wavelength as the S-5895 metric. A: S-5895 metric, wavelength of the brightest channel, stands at 5889.21 Angstrom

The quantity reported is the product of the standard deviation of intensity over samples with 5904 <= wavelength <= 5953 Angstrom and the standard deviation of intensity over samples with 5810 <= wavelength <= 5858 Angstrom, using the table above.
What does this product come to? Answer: 3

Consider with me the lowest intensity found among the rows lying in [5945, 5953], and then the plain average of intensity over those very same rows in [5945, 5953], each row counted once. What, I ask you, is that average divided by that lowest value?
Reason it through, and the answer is 1.04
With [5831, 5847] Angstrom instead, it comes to 1.19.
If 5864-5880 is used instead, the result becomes 1.27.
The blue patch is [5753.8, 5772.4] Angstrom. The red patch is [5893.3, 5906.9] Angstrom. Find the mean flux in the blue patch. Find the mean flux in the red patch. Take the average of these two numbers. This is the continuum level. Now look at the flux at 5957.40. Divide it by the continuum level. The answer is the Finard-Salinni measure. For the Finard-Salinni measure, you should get 1.01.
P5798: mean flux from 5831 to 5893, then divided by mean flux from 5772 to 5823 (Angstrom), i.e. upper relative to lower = 0.981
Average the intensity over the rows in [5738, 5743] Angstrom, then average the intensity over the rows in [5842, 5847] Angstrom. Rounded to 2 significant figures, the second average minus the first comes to 1.7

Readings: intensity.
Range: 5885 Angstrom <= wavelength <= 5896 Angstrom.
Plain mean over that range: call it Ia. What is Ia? 17.4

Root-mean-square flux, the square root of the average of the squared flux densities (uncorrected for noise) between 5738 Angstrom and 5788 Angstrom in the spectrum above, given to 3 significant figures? 21.7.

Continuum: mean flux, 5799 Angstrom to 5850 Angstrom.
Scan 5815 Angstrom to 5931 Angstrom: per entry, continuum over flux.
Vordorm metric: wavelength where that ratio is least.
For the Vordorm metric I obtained 5840.59 Angstrom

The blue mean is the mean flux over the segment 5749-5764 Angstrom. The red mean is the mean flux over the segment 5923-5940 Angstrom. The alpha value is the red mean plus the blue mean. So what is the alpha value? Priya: 41.9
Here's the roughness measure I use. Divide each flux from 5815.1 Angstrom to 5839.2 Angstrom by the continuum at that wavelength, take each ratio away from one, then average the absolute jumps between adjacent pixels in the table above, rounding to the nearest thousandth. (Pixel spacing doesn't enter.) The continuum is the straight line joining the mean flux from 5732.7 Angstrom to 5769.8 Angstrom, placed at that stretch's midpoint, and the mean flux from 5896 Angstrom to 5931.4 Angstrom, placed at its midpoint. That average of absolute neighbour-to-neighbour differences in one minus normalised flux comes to 0.157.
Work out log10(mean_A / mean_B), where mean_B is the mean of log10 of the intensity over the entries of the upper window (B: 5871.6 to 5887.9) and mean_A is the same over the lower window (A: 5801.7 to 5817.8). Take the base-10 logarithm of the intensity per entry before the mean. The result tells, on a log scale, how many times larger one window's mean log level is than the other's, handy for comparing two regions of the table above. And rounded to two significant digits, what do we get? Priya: 0.012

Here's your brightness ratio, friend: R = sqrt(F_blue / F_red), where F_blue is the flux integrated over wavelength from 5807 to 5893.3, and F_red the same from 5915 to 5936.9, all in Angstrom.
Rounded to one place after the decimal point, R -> 2.0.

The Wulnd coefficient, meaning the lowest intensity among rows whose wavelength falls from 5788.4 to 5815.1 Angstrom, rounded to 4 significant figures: 17.74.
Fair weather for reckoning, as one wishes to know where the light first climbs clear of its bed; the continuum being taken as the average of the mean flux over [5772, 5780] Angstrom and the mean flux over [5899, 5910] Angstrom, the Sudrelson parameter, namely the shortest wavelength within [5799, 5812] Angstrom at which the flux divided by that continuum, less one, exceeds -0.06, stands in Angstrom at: 5811.08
